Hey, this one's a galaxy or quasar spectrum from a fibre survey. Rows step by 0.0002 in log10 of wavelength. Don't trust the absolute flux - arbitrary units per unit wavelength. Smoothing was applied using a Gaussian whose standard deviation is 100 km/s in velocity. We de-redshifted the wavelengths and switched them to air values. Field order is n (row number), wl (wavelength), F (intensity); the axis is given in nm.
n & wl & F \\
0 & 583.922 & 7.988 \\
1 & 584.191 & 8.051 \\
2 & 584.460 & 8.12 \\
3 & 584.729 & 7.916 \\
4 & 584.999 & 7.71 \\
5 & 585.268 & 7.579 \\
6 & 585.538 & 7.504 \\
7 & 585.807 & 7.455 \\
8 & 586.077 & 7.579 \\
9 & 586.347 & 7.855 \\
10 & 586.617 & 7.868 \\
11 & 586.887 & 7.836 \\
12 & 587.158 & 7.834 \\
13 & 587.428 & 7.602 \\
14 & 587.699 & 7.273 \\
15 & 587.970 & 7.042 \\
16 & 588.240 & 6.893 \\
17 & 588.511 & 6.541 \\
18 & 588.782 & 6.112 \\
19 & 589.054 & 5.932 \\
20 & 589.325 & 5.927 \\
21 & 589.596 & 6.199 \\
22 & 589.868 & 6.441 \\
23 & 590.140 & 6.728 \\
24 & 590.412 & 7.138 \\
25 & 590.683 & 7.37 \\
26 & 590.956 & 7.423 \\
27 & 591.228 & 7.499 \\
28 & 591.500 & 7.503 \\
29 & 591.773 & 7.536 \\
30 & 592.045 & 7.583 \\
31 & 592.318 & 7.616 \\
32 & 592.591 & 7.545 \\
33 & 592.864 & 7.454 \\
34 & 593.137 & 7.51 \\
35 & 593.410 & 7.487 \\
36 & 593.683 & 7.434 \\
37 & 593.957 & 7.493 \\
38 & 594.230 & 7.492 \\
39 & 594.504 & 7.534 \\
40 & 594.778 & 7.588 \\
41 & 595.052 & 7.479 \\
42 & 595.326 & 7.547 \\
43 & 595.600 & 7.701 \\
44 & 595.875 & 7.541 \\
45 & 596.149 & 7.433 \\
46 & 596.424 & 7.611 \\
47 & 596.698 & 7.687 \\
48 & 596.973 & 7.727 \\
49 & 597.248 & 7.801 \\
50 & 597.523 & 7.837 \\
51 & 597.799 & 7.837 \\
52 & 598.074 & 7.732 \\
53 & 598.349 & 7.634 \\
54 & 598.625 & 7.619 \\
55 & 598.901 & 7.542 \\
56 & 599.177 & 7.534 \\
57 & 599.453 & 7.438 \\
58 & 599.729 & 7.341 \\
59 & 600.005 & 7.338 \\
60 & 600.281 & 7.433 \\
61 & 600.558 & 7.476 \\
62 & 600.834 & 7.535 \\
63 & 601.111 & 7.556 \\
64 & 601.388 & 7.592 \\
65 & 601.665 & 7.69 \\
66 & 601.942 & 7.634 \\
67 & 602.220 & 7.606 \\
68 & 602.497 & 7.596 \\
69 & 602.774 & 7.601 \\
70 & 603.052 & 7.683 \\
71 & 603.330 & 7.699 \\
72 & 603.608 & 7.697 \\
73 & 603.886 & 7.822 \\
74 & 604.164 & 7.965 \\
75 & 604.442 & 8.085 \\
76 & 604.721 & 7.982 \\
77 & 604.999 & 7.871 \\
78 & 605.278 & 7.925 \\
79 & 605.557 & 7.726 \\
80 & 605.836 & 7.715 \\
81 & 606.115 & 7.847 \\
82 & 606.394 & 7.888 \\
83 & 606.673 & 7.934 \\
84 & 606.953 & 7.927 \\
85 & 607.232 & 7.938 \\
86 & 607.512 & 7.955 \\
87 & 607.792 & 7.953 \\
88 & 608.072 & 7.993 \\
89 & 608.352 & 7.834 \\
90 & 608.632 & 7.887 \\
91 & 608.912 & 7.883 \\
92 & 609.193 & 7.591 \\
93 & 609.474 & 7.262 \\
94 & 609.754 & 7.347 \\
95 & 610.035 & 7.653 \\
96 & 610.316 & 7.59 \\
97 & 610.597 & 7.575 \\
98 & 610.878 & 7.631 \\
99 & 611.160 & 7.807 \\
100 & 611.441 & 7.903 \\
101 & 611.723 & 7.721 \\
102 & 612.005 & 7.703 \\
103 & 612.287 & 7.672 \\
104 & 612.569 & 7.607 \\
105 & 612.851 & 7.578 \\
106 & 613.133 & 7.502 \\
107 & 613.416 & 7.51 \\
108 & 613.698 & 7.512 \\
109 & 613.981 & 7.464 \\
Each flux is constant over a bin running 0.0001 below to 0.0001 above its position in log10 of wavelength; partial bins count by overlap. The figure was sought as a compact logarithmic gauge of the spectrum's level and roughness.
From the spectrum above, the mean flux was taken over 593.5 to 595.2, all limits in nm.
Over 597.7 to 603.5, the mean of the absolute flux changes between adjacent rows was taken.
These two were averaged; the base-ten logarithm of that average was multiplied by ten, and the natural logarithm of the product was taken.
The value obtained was 1.753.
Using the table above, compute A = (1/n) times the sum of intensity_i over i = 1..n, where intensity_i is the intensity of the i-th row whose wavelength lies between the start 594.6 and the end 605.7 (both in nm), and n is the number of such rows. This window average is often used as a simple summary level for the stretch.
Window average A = 7.65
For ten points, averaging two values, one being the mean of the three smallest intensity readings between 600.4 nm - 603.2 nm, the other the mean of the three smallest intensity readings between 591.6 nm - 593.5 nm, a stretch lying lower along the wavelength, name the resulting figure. 7.5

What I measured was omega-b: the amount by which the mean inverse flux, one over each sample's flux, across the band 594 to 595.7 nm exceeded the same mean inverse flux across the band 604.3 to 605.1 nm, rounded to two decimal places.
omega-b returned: 0.01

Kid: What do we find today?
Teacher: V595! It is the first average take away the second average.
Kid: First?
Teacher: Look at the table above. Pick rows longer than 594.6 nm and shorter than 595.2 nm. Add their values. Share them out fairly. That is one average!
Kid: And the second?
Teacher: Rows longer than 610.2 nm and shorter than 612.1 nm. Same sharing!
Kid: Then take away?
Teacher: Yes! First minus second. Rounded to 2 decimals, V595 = -0.17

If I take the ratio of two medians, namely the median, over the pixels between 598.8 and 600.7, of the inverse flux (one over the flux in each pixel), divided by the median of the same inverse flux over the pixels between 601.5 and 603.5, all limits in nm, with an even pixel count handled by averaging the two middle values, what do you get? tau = 1.03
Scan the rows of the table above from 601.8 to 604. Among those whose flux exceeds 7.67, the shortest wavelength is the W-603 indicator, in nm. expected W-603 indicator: 603.052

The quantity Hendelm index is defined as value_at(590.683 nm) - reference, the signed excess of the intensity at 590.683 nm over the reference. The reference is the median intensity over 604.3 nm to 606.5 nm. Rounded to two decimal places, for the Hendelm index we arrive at -0.51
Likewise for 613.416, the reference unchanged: -0.37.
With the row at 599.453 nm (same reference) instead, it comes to -0.44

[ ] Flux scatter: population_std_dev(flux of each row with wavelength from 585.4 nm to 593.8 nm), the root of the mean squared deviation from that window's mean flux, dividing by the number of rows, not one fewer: 0.57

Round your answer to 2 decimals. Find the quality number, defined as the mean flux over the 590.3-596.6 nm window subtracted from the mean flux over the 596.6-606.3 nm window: 0.18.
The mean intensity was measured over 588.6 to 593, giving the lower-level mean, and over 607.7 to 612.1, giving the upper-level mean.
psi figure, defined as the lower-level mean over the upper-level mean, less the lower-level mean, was -6.09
